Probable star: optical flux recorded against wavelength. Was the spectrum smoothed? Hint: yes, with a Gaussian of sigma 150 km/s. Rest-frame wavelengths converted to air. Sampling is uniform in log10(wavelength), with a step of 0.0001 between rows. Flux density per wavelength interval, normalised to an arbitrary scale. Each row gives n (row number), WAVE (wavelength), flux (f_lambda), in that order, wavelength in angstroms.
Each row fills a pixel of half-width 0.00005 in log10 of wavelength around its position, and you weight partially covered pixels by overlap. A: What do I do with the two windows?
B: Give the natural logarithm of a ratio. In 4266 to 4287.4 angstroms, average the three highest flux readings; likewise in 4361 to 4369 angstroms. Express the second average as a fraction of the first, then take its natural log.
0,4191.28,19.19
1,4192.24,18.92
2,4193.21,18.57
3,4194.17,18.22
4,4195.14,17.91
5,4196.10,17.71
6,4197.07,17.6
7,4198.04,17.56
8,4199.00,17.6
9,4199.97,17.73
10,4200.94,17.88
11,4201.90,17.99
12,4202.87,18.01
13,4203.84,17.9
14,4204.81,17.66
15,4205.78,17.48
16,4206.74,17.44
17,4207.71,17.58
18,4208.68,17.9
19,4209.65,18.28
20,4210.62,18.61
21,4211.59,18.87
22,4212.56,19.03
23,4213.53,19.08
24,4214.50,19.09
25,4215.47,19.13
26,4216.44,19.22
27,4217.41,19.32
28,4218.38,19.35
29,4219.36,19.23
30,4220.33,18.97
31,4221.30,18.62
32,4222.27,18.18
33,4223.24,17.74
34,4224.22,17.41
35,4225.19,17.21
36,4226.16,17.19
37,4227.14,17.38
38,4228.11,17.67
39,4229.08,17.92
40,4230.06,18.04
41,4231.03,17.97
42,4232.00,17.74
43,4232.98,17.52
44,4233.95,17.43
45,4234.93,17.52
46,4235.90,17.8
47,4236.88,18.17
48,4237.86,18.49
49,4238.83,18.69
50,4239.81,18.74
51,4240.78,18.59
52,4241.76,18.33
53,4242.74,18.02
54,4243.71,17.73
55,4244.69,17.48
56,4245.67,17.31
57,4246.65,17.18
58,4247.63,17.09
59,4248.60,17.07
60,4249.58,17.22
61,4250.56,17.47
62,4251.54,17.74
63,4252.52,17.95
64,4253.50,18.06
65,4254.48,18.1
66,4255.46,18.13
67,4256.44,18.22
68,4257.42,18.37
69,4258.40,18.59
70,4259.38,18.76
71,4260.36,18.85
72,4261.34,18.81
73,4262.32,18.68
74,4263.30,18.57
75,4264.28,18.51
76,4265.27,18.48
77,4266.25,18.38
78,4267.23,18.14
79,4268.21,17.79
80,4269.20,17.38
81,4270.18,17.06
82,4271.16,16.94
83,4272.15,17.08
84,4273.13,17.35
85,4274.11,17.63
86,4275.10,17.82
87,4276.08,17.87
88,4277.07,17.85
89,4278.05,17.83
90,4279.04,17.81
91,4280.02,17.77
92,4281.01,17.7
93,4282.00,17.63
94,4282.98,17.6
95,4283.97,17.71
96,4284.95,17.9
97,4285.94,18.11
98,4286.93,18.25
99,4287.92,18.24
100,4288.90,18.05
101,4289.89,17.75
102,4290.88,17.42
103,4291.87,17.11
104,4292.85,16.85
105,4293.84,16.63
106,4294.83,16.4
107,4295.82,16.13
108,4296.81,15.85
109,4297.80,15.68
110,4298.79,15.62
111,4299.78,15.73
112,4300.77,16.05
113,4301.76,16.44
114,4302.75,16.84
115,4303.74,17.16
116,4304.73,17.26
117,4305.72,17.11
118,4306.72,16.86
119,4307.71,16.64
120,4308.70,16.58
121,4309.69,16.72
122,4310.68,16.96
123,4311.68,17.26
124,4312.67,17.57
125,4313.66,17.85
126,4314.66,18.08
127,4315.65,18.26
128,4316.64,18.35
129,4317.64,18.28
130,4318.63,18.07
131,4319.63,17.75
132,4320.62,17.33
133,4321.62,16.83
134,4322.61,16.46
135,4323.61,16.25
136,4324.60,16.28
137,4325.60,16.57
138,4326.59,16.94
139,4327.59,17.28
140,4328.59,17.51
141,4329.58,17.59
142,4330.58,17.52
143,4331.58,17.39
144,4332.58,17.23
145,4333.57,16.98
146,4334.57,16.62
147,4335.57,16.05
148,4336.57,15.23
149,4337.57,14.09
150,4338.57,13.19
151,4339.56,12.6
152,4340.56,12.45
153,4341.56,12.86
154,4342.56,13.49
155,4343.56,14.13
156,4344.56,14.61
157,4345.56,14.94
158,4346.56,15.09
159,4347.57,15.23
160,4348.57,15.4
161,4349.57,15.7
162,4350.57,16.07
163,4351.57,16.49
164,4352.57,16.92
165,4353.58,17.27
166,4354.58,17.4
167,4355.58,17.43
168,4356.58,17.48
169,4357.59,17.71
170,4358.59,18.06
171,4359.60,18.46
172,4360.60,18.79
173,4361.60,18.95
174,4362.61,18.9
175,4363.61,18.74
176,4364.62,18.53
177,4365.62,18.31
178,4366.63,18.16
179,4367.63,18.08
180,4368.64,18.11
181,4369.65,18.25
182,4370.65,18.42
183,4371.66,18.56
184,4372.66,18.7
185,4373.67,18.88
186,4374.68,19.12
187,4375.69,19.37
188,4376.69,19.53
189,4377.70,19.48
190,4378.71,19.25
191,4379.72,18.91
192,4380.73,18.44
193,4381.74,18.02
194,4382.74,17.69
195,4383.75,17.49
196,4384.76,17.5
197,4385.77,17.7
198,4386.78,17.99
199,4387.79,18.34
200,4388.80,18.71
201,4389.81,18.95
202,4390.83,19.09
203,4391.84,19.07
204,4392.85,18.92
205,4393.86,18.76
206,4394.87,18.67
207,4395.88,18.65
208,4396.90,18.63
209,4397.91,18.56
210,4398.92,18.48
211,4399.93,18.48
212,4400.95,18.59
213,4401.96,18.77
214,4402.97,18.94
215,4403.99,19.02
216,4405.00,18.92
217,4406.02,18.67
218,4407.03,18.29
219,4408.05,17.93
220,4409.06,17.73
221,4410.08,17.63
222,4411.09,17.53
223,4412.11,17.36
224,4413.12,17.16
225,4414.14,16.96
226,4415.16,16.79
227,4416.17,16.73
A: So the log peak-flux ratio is 0.03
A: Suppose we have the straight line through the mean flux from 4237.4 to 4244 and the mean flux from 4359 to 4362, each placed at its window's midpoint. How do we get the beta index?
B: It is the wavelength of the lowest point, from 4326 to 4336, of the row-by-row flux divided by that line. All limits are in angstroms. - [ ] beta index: 4335.57 angstroms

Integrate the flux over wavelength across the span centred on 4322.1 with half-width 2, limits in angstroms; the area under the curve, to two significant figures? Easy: 67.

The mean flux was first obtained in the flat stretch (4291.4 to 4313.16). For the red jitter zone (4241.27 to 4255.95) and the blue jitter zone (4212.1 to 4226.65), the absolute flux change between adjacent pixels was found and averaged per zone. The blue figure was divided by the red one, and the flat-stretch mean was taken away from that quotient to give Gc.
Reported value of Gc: -15.5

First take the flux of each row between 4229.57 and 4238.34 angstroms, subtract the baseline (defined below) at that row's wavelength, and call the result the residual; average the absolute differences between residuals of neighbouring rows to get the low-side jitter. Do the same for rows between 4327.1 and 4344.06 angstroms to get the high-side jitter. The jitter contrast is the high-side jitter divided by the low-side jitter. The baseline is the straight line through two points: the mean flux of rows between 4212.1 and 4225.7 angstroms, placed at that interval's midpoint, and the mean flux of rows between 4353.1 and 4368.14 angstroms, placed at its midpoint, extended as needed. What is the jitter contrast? 2.1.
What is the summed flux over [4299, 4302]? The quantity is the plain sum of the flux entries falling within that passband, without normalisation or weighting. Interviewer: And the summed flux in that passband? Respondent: 48.2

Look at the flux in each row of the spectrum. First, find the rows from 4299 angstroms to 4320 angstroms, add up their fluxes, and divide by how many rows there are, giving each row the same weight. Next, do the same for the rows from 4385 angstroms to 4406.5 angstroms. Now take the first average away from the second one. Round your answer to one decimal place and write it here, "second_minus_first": 1.4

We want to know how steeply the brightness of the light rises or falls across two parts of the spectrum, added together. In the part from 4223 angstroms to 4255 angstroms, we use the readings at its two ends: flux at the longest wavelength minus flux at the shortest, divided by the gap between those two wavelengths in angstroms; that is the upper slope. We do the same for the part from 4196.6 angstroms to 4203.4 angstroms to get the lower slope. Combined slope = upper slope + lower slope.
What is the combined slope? 0.08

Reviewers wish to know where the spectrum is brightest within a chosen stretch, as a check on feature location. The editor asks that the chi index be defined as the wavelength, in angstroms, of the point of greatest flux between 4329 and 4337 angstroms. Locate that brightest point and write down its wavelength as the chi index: 4329.58 angstroms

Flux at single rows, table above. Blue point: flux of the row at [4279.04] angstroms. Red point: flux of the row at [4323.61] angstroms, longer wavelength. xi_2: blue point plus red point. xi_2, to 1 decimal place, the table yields 34.1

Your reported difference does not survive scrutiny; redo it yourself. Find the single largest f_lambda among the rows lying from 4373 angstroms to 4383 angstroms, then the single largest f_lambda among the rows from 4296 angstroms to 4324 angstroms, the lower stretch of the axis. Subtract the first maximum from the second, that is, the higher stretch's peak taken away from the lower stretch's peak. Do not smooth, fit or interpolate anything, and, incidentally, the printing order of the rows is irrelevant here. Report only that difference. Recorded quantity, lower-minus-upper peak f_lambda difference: -1.2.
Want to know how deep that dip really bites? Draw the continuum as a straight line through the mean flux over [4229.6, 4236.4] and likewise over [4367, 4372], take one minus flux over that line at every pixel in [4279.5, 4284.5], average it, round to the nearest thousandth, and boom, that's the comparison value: 0.013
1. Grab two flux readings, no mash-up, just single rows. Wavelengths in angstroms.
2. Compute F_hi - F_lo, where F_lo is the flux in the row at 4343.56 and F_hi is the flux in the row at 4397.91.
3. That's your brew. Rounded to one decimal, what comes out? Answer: 4.4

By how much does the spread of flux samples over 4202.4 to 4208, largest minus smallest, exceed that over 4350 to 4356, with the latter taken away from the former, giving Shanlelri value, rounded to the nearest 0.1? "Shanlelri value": -0.8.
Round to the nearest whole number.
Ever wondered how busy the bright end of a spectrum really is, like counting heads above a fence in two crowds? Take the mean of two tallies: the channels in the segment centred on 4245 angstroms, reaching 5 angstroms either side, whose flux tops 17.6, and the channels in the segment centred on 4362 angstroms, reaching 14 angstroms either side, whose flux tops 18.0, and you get 11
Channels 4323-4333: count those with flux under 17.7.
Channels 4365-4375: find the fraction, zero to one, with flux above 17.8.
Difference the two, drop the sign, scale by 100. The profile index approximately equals 900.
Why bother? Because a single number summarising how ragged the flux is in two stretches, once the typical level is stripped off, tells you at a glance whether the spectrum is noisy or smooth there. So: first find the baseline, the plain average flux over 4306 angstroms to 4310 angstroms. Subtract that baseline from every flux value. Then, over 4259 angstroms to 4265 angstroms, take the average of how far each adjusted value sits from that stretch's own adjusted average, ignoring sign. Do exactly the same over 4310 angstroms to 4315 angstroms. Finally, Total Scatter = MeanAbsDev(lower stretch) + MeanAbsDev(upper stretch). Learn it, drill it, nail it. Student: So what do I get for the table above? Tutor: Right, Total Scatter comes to 0.46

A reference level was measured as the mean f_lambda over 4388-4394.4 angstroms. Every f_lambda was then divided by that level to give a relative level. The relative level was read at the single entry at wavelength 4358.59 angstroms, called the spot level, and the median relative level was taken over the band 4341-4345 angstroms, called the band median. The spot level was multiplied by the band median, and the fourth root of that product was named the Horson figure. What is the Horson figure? 0.91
